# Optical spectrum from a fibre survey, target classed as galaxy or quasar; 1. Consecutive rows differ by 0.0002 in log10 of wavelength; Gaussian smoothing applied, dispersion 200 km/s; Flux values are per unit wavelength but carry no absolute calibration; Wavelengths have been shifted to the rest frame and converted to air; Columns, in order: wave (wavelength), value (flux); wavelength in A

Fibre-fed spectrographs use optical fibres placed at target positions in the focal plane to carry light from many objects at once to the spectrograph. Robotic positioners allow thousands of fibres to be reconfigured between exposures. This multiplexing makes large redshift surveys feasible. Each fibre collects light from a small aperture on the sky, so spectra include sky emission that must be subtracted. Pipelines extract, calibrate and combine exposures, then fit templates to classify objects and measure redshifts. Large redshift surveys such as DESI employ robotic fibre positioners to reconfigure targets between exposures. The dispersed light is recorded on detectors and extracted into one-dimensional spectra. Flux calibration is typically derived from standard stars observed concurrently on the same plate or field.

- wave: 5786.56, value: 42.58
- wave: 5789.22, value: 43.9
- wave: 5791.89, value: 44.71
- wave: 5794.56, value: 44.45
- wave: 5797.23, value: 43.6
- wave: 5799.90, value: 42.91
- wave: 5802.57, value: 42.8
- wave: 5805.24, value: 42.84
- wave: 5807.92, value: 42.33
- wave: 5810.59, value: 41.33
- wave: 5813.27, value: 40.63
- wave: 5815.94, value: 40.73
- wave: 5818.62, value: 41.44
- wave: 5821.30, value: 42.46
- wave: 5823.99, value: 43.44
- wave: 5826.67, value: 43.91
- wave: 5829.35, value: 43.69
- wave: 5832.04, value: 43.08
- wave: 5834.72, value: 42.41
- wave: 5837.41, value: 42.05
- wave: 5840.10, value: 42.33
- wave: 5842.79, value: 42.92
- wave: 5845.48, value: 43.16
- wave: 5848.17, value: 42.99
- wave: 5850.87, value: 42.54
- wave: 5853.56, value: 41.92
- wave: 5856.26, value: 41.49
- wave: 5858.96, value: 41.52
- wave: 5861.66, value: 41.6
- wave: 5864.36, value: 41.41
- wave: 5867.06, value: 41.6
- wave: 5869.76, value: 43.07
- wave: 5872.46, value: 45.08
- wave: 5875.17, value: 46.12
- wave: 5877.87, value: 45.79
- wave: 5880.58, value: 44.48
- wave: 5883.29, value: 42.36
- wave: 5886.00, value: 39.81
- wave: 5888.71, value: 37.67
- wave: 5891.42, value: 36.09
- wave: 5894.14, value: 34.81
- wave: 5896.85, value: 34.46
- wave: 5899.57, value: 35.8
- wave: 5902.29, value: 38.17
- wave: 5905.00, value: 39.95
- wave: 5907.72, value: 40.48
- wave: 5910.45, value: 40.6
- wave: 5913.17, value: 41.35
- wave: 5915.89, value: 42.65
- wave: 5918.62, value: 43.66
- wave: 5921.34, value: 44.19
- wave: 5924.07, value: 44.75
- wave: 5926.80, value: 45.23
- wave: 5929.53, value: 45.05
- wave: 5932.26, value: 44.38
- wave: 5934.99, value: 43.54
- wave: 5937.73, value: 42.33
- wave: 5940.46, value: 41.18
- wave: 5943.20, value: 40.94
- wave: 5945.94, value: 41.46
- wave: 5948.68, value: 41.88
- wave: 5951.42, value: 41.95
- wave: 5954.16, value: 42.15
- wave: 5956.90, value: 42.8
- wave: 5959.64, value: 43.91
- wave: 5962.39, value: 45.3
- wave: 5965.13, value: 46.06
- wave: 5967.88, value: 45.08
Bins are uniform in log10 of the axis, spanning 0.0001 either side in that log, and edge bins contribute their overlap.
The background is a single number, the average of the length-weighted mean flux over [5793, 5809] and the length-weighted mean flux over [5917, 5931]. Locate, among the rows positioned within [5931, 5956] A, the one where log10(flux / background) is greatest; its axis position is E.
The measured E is 5932.26 A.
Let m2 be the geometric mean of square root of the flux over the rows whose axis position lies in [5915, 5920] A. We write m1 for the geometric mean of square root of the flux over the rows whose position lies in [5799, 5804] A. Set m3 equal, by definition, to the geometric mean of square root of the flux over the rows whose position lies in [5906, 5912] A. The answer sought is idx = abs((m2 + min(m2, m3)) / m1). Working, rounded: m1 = 6.55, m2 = 6.57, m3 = 6.37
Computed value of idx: 1.98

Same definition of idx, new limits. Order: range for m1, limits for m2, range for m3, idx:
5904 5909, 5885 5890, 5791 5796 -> 1.96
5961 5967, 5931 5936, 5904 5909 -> 1.92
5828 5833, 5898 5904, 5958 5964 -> 1.85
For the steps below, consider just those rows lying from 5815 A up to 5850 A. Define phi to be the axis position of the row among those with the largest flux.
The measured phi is 5826.67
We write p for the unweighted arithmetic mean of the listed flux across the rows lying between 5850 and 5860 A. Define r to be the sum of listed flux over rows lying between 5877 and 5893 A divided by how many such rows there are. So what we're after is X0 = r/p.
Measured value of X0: 0.98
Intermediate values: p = 41.9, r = 41.0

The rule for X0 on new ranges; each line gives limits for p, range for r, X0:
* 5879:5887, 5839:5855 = 1.01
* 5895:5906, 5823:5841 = 1.16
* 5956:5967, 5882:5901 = 0.84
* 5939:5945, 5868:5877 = 1.09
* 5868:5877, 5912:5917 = 0.94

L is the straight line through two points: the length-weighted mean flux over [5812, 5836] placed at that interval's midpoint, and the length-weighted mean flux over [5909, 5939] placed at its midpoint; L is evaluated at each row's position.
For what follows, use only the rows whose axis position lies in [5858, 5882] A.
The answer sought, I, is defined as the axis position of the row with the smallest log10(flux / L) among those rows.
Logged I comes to 5864.36 A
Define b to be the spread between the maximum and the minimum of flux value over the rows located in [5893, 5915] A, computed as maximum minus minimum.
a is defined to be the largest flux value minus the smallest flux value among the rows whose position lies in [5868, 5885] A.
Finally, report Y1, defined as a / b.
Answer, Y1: 0.55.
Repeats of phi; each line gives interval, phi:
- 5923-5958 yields 5926.80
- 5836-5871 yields 5845.48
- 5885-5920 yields 5918.62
